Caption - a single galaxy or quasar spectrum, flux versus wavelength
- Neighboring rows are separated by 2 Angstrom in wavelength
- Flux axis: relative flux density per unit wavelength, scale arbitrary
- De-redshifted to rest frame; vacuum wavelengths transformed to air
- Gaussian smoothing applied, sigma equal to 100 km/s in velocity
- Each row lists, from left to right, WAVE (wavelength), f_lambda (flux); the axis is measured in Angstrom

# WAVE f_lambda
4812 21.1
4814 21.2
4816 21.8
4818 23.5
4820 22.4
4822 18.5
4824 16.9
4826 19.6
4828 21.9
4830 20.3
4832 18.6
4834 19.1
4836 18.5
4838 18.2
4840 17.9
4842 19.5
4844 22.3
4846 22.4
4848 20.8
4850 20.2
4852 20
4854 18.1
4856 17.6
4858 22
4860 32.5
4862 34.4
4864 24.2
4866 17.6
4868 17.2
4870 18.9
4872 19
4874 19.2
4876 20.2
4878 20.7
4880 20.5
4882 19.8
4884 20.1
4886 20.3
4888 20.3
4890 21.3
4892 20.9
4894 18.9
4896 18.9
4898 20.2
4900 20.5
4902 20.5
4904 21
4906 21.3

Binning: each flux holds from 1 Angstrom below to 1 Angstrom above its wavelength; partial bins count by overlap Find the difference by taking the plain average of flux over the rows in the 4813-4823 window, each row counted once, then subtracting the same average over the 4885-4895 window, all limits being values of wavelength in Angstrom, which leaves 1.1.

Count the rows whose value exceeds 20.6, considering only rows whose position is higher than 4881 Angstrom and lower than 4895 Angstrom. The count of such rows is 2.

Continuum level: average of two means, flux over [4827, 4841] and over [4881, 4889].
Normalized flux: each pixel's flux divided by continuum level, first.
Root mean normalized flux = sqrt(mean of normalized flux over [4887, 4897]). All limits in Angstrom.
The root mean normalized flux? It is 1.01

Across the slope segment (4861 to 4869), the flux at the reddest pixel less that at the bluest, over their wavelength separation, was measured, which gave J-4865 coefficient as -2.87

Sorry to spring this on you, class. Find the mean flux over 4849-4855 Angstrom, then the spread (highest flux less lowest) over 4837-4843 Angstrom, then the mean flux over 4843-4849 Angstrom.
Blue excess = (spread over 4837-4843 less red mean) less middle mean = -39.7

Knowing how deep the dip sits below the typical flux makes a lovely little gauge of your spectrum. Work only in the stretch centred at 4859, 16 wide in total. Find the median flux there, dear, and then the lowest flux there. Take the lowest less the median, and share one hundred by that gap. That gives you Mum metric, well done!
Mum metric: -29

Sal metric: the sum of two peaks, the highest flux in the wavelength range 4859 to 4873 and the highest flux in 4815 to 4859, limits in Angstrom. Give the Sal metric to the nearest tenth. 57.9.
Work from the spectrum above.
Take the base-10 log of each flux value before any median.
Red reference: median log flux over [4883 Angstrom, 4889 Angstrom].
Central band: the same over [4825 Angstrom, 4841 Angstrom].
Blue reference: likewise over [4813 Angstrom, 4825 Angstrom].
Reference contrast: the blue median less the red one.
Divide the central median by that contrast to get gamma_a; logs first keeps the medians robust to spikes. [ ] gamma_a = 51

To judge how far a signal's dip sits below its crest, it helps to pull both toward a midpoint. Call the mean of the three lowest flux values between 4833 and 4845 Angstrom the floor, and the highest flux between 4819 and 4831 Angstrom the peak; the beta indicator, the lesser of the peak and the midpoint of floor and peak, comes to 20.3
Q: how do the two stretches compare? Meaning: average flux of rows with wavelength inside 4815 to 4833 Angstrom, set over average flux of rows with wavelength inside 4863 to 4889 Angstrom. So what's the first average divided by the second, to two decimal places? 1.03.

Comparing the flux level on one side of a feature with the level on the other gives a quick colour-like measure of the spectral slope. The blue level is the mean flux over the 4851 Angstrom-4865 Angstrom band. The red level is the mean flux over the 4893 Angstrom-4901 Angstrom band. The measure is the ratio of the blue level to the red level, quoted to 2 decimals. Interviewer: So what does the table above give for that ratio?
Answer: 1.23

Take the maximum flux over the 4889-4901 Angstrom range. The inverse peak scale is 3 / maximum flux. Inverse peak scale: 0.141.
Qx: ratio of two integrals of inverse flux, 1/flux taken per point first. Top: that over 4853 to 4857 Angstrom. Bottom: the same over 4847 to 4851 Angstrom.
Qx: 1.15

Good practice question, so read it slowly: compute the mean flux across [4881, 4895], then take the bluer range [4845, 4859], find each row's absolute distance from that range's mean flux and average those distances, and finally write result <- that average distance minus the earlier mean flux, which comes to -18.9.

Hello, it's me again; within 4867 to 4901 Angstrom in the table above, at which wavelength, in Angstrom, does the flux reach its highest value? 4890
